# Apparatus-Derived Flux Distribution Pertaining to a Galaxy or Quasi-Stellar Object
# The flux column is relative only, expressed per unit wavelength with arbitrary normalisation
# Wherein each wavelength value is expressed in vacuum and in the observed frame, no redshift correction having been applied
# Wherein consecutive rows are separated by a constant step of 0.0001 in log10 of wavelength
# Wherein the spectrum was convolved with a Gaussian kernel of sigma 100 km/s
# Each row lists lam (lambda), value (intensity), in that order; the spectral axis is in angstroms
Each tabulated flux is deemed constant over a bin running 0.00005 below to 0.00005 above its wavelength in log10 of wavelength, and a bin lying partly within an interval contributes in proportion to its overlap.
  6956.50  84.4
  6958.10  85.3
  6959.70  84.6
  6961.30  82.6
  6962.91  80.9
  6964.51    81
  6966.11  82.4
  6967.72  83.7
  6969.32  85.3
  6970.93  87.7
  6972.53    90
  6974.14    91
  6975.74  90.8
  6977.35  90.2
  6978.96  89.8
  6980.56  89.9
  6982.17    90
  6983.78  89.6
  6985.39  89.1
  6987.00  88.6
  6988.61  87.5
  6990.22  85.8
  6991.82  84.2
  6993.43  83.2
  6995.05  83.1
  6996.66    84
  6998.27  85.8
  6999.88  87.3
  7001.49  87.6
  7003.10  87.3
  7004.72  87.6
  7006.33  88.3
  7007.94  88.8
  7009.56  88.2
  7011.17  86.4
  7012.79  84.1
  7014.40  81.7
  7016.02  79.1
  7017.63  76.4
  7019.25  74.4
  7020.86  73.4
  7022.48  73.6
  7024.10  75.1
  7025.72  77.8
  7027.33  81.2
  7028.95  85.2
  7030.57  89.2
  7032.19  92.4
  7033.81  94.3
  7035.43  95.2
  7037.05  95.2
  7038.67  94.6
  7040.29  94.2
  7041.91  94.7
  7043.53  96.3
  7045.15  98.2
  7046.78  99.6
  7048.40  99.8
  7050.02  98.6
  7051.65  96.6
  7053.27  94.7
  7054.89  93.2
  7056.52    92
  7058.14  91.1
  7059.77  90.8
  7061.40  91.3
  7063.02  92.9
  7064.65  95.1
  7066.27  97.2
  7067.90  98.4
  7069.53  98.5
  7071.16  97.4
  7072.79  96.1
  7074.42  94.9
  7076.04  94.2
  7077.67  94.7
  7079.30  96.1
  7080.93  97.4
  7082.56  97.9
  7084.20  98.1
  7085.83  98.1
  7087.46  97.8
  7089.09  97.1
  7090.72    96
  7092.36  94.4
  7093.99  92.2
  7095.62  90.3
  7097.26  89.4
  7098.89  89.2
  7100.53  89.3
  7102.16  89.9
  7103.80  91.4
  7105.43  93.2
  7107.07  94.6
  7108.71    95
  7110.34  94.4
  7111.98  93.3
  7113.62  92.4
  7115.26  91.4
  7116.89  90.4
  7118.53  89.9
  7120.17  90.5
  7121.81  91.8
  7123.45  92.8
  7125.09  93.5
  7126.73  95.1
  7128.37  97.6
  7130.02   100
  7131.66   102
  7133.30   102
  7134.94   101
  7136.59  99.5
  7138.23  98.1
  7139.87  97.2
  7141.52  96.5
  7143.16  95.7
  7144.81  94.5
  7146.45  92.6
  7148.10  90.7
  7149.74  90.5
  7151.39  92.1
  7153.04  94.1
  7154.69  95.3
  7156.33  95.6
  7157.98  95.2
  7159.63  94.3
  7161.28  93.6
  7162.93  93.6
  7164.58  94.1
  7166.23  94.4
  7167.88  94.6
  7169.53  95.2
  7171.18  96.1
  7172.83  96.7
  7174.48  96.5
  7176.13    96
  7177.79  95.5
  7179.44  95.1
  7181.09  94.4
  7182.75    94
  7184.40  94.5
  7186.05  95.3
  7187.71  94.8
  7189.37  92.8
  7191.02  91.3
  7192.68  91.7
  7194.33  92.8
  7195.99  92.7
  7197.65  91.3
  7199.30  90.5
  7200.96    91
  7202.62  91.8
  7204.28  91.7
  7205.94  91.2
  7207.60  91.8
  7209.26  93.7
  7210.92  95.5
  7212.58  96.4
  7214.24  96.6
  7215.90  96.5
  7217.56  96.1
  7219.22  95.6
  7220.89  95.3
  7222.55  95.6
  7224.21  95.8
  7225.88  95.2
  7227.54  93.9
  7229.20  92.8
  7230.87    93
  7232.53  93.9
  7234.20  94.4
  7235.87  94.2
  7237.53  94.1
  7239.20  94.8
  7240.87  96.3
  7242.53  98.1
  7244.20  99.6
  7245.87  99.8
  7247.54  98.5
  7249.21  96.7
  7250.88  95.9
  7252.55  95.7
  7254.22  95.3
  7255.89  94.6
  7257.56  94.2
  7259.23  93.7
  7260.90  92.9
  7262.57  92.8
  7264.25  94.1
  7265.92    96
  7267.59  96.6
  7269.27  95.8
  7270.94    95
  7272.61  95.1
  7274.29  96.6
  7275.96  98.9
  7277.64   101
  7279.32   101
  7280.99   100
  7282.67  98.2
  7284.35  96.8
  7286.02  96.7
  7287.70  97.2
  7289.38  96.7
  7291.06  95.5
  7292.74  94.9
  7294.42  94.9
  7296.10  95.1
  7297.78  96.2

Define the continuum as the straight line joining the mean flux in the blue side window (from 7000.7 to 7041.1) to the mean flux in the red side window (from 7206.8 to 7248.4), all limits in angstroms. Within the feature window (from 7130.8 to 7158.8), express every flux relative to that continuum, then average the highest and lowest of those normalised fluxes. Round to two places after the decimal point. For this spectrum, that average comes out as 1.06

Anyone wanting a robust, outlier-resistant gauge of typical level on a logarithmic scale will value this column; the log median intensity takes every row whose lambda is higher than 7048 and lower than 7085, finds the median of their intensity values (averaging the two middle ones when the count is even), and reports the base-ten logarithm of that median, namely 1.98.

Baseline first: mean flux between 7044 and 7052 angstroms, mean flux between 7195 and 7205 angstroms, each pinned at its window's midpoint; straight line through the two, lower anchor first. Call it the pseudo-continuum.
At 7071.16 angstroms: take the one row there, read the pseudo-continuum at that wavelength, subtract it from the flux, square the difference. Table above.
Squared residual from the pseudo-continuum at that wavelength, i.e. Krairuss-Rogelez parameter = 0.0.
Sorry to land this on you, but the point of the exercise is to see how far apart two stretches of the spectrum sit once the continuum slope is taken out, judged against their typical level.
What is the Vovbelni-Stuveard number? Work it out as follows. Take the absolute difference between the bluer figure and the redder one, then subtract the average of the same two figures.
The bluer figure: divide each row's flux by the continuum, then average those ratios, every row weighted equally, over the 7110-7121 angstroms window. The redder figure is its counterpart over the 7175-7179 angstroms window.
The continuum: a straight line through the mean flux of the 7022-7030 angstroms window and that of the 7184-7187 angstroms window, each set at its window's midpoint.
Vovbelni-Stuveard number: -1.00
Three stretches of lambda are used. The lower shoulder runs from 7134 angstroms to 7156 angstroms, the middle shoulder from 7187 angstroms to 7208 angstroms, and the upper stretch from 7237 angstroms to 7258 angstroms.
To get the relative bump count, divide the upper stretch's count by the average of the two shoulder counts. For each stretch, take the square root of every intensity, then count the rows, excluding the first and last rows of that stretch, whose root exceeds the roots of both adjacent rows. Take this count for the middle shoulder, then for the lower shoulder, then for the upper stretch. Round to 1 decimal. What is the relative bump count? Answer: 1.0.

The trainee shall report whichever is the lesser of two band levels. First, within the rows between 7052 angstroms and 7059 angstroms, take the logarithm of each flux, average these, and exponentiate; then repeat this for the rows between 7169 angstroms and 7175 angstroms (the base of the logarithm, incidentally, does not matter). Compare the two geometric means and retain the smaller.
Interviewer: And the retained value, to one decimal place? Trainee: 92.7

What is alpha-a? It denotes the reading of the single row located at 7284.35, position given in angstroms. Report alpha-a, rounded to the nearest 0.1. 96.8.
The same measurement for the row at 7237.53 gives 94.1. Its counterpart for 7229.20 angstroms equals 92.8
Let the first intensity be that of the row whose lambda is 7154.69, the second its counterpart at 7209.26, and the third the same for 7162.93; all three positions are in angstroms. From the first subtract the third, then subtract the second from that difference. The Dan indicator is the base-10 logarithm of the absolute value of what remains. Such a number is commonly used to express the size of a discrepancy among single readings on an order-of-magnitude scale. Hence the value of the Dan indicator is 1.96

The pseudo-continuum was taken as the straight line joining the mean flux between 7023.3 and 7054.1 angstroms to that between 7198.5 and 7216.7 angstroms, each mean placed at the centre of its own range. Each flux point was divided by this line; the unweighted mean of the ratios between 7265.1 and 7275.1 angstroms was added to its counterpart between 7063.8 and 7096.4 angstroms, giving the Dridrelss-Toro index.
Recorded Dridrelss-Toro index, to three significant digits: 2.06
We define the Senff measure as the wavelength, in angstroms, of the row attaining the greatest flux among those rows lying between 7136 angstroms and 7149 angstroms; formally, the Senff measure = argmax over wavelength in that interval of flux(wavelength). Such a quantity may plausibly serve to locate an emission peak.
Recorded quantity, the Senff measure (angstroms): 7136.59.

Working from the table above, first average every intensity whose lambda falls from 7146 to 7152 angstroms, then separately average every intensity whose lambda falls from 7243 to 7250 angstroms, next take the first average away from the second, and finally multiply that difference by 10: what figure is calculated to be 72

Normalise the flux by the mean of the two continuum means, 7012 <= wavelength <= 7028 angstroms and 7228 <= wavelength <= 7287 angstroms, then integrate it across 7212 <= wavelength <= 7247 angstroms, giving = 38.5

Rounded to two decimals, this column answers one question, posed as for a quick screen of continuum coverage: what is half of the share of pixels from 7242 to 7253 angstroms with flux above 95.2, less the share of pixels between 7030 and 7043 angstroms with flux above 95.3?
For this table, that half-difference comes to 0.50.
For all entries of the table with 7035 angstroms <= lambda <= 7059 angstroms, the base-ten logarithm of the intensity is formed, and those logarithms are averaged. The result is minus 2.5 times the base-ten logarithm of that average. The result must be -0.742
